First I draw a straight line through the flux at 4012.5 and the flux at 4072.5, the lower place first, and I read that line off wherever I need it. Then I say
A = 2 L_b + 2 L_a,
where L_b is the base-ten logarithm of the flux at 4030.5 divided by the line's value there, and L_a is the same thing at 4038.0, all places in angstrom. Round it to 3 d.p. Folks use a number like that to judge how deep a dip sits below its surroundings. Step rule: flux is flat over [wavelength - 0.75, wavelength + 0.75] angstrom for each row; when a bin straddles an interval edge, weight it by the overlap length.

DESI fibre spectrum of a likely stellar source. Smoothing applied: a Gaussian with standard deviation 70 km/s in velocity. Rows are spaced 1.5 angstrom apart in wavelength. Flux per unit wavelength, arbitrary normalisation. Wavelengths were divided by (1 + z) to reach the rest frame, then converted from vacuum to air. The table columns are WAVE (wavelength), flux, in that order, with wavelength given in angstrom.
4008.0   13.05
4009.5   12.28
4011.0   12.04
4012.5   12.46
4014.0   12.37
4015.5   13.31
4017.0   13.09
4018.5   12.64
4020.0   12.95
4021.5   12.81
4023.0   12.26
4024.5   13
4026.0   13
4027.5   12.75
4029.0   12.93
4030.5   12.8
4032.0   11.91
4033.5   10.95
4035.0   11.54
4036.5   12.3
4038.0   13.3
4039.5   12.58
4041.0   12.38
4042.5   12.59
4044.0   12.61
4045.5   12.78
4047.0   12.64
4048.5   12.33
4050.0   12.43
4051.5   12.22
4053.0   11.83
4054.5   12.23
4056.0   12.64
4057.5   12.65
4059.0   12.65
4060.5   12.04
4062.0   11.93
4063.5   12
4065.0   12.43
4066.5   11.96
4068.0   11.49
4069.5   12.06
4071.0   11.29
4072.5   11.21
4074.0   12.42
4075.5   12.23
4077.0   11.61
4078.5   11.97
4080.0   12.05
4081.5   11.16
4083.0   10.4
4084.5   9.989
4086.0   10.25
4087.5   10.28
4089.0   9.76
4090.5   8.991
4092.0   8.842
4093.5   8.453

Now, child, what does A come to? 0.144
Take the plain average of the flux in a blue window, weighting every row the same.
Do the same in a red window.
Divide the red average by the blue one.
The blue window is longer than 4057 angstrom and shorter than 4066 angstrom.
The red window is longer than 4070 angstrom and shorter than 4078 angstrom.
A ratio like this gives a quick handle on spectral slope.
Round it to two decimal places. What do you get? 0.96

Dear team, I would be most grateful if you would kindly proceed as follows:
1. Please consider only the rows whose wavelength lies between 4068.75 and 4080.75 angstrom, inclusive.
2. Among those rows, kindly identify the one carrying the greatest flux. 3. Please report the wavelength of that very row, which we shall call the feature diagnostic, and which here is 4074.0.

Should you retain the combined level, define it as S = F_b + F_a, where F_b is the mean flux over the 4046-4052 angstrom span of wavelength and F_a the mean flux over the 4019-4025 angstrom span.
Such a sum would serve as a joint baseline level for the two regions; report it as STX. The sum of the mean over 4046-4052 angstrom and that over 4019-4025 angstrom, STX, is 25.2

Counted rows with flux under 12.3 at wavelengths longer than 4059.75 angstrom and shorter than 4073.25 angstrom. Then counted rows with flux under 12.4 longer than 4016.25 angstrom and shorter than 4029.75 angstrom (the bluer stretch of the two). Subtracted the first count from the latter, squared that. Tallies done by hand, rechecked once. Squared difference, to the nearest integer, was 49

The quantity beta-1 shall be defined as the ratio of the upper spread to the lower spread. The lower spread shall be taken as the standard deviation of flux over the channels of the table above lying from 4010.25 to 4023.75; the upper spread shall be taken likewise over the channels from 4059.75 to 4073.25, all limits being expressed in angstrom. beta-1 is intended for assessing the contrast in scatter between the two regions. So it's 1.0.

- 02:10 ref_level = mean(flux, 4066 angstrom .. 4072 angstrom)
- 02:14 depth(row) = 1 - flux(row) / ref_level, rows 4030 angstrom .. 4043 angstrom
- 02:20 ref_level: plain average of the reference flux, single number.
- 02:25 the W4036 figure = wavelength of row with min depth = 4038.0 angstrom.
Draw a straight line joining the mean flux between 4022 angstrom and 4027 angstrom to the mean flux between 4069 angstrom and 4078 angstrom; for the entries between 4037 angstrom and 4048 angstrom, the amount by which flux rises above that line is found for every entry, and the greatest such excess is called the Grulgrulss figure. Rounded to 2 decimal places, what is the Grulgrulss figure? 0.81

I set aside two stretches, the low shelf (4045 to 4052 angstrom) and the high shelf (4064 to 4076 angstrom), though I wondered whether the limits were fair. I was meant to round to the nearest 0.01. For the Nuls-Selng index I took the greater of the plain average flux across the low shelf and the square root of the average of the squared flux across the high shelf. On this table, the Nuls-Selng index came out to 12.48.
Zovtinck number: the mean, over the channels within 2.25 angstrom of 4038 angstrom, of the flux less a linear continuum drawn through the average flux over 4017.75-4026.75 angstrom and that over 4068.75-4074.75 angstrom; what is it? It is 0.28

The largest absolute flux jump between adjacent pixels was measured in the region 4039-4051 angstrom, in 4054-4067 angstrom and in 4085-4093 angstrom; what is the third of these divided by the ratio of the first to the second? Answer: 1.51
